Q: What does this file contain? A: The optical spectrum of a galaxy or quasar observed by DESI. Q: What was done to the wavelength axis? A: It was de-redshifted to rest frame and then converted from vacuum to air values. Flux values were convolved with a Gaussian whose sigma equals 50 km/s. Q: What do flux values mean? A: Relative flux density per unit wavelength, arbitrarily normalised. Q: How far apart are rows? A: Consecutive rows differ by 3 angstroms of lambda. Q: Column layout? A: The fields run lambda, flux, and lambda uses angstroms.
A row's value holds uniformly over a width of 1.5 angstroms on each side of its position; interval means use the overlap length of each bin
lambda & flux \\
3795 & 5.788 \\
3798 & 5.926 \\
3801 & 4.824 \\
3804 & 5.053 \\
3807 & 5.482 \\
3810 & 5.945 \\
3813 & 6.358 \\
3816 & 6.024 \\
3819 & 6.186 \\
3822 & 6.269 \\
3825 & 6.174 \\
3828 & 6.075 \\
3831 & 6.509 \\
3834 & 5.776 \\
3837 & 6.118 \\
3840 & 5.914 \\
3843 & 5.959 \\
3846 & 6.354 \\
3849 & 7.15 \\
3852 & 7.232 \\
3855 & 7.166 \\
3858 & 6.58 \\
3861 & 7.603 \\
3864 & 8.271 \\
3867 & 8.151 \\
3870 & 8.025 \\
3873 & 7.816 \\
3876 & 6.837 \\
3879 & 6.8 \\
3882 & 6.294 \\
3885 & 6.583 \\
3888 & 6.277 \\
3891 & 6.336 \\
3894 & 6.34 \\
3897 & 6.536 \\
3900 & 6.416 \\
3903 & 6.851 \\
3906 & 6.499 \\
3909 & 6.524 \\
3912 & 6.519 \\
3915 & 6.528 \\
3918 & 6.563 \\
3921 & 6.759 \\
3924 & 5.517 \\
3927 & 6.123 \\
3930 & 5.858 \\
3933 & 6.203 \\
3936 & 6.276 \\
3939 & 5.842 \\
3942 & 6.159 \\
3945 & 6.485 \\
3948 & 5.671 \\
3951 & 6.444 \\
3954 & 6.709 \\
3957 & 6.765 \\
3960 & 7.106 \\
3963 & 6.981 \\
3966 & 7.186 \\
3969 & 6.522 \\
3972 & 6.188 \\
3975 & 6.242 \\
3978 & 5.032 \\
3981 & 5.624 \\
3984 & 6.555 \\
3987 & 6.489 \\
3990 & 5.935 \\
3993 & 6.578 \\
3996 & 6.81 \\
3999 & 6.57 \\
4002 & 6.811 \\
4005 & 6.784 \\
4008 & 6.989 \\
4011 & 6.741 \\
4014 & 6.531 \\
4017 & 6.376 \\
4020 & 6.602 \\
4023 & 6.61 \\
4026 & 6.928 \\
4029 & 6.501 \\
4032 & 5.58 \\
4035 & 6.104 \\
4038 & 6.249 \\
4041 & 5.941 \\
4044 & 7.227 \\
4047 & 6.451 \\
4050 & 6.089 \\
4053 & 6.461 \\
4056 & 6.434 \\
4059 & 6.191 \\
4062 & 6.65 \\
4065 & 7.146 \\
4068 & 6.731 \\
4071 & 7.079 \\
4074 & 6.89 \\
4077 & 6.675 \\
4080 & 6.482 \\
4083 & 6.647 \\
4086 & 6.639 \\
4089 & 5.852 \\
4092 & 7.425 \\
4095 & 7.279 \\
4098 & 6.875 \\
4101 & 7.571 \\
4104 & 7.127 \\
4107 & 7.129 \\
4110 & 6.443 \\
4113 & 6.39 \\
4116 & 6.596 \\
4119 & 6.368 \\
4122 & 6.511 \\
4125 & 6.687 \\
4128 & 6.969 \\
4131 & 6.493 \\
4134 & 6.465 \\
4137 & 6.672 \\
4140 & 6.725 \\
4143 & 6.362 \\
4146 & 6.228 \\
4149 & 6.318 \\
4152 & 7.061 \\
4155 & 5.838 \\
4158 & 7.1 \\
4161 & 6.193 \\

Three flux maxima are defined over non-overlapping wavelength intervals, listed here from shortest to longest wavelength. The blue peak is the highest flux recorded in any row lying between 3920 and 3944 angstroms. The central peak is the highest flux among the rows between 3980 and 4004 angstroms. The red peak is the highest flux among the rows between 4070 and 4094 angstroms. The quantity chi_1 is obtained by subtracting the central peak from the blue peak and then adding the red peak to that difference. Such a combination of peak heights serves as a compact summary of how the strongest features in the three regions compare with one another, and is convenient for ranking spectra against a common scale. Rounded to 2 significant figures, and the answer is 7.4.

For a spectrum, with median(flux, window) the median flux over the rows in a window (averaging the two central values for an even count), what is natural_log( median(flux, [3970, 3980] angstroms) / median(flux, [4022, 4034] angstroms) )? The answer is -0.06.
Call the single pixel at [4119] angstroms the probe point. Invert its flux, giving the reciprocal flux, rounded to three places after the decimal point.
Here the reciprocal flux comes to 0.157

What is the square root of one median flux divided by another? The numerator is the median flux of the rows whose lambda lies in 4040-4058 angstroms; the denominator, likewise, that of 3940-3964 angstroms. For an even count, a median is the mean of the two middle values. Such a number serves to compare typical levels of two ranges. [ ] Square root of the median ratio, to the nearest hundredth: 0.99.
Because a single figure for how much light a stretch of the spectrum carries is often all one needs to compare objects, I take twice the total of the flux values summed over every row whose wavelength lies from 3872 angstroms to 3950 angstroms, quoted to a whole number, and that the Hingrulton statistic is 333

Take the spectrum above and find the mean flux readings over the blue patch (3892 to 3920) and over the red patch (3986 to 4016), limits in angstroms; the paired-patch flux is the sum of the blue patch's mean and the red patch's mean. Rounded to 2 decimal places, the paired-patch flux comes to 13.15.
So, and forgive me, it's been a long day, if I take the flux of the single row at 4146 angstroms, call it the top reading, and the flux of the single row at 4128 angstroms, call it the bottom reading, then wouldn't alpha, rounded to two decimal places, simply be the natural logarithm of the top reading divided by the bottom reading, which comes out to -0.11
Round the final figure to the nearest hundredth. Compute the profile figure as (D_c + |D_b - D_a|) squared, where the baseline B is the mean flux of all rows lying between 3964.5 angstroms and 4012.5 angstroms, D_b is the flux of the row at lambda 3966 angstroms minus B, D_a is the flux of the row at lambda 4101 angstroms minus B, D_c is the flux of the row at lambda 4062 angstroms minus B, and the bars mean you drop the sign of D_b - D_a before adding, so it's 0.35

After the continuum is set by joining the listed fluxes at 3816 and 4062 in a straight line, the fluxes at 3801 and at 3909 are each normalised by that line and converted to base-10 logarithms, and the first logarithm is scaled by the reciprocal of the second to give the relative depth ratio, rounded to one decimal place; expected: -5.2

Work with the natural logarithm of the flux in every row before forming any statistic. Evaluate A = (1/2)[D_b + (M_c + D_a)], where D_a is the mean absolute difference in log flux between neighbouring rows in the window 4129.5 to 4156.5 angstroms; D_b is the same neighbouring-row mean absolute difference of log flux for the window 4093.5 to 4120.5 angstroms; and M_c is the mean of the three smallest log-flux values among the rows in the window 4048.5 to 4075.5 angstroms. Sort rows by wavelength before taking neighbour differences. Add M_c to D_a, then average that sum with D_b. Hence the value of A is 0.967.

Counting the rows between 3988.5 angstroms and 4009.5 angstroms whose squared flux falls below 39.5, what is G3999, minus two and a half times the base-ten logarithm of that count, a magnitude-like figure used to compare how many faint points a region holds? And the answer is 0.0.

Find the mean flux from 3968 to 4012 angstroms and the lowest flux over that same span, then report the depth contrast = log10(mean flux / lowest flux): 0.10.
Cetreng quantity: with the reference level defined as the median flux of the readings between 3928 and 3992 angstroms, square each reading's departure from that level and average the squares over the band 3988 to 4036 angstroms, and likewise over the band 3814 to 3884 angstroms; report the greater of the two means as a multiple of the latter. 1.0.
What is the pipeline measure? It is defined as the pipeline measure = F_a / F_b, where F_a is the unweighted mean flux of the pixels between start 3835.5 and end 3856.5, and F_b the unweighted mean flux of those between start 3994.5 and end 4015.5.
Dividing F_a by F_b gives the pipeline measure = 0.97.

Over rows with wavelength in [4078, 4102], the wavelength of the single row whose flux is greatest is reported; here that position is 4101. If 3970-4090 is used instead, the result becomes 4044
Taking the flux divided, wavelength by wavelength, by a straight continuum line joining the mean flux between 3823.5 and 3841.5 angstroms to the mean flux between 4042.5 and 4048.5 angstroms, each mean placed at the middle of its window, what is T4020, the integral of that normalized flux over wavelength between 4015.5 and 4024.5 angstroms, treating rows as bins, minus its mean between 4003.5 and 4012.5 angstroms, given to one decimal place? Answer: 7.7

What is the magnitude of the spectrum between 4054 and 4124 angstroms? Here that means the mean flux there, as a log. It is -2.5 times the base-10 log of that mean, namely -2.07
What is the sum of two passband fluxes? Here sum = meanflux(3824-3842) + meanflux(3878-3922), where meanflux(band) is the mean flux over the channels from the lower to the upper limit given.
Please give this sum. 12.6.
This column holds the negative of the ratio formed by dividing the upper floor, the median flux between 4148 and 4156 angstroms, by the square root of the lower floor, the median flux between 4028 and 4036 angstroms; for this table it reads -2.56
